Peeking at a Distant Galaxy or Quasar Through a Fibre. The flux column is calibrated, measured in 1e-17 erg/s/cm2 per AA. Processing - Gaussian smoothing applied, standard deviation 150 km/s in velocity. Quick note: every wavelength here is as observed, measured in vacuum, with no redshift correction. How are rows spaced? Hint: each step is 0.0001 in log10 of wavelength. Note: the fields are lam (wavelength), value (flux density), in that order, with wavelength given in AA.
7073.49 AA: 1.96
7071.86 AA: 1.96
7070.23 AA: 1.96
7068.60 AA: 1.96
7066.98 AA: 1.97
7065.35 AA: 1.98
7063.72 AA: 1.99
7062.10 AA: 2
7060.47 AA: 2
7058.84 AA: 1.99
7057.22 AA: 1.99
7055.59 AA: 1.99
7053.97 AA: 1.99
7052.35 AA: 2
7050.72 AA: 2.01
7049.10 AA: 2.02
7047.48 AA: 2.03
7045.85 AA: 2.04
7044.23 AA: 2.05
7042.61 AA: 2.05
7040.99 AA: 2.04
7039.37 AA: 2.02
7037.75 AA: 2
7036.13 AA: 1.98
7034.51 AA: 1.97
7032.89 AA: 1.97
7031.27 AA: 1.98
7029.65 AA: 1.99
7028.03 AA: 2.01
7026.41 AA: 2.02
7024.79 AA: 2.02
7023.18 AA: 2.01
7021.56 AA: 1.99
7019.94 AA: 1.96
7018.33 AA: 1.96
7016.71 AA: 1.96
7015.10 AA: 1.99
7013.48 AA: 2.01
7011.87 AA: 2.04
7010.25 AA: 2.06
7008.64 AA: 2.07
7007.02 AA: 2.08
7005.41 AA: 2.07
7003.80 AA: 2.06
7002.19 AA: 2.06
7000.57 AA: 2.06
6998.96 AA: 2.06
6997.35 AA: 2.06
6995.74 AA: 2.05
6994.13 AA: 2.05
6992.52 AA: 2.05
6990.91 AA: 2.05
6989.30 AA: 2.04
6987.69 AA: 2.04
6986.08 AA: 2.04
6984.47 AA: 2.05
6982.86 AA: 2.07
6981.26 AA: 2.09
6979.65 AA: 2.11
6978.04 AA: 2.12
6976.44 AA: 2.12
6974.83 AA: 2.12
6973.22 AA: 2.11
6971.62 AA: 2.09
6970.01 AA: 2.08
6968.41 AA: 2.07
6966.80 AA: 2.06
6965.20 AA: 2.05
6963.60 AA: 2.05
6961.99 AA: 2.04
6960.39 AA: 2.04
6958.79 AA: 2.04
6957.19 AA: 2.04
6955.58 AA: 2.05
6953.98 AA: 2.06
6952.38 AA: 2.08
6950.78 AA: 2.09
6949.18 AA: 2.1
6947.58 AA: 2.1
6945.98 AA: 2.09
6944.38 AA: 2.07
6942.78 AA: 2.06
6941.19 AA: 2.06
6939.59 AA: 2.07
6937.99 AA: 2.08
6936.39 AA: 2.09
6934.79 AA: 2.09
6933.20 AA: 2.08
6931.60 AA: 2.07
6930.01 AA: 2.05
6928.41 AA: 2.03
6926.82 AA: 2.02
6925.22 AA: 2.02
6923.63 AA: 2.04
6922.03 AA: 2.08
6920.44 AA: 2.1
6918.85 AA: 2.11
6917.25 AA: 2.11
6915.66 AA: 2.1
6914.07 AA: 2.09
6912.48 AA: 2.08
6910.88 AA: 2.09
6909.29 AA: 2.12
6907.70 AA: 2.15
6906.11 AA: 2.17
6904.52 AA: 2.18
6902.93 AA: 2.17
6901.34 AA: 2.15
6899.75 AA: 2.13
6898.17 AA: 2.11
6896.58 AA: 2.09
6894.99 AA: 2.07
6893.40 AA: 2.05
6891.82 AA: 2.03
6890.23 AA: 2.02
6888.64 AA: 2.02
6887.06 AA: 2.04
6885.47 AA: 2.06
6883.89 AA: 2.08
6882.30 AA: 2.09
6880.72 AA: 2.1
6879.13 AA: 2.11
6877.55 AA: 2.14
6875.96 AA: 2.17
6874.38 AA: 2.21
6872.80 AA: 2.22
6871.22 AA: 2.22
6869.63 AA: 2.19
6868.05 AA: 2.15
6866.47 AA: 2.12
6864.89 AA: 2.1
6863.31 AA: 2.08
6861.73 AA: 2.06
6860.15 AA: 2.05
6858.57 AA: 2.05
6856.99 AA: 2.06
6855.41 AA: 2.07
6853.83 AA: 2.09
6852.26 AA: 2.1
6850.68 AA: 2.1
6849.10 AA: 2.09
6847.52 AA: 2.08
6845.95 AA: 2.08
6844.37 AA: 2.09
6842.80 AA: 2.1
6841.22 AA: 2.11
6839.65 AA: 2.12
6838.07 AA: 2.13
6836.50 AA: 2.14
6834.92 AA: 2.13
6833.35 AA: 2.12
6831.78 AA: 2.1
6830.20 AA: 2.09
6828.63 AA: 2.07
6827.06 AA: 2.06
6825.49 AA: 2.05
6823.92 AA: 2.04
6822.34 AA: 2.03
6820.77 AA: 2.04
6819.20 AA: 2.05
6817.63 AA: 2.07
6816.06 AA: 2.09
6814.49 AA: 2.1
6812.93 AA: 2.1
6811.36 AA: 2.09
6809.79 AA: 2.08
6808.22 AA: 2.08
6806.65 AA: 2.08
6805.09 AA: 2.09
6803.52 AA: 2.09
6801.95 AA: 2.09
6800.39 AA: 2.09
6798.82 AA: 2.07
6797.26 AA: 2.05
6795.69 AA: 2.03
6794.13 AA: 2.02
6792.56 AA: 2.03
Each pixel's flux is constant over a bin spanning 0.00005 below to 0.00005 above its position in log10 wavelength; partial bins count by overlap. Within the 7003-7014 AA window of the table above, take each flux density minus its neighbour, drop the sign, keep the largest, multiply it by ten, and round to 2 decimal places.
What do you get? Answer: 0.30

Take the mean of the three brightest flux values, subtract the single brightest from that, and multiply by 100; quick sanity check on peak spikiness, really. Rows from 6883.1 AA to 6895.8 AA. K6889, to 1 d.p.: -1.0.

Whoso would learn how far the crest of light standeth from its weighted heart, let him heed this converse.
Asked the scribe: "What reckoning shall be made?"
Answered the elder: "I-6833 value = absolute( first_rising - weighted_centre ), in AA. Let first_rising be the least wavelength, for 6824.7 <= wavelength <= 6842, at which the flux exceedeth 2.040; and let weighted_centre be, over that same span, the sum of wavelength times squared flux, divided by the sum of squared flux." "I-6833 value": 8.0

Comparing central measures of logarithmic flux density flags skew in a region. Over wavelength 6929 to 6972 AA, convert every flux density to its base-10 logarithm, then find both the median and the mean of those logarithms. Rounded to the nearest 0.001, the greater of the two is 0.316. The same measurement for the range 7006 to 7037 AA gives 0.302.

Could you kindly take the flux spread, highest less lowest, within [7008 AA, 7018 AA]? 0.110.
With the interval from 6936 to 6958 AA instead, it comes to 0.060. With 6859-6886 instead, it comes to 0.170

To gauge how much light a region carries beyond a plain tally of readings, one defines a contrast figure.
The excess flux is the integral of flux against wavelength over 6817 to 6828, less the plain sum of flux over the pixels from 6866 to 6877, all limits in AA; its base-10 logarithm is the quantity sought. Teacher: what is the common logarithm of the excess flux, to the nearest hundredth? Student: 0.86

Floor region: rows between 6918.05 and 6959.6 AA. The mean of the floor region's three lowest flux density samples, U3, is 2.023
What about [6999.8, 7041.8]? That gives 1.960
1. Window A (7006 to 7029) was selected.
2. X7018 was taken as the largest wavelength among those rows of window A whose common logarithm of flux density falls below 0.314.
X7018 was 7028.03 AA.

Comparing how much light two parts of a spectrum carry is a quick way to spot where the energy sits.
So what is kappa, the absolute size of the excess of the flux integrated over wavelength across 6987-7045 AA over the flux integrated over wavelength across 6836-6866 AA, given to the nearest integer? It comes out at 55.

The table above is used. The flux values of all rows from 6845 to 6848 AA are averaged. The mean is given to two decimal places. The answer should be 2.08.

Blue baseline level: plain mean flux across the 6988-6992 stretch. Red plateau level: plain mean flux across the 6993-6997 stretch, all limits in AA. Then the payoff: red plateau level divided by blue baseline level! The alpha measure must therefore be 1.00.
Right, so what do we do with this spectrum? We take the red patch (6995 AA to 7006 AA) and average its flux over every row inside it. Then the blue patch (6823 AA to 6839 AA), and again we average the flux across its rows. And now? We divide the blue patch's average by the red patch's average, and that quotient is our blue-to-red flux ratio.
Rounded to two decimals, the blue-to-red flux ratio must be 1.02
